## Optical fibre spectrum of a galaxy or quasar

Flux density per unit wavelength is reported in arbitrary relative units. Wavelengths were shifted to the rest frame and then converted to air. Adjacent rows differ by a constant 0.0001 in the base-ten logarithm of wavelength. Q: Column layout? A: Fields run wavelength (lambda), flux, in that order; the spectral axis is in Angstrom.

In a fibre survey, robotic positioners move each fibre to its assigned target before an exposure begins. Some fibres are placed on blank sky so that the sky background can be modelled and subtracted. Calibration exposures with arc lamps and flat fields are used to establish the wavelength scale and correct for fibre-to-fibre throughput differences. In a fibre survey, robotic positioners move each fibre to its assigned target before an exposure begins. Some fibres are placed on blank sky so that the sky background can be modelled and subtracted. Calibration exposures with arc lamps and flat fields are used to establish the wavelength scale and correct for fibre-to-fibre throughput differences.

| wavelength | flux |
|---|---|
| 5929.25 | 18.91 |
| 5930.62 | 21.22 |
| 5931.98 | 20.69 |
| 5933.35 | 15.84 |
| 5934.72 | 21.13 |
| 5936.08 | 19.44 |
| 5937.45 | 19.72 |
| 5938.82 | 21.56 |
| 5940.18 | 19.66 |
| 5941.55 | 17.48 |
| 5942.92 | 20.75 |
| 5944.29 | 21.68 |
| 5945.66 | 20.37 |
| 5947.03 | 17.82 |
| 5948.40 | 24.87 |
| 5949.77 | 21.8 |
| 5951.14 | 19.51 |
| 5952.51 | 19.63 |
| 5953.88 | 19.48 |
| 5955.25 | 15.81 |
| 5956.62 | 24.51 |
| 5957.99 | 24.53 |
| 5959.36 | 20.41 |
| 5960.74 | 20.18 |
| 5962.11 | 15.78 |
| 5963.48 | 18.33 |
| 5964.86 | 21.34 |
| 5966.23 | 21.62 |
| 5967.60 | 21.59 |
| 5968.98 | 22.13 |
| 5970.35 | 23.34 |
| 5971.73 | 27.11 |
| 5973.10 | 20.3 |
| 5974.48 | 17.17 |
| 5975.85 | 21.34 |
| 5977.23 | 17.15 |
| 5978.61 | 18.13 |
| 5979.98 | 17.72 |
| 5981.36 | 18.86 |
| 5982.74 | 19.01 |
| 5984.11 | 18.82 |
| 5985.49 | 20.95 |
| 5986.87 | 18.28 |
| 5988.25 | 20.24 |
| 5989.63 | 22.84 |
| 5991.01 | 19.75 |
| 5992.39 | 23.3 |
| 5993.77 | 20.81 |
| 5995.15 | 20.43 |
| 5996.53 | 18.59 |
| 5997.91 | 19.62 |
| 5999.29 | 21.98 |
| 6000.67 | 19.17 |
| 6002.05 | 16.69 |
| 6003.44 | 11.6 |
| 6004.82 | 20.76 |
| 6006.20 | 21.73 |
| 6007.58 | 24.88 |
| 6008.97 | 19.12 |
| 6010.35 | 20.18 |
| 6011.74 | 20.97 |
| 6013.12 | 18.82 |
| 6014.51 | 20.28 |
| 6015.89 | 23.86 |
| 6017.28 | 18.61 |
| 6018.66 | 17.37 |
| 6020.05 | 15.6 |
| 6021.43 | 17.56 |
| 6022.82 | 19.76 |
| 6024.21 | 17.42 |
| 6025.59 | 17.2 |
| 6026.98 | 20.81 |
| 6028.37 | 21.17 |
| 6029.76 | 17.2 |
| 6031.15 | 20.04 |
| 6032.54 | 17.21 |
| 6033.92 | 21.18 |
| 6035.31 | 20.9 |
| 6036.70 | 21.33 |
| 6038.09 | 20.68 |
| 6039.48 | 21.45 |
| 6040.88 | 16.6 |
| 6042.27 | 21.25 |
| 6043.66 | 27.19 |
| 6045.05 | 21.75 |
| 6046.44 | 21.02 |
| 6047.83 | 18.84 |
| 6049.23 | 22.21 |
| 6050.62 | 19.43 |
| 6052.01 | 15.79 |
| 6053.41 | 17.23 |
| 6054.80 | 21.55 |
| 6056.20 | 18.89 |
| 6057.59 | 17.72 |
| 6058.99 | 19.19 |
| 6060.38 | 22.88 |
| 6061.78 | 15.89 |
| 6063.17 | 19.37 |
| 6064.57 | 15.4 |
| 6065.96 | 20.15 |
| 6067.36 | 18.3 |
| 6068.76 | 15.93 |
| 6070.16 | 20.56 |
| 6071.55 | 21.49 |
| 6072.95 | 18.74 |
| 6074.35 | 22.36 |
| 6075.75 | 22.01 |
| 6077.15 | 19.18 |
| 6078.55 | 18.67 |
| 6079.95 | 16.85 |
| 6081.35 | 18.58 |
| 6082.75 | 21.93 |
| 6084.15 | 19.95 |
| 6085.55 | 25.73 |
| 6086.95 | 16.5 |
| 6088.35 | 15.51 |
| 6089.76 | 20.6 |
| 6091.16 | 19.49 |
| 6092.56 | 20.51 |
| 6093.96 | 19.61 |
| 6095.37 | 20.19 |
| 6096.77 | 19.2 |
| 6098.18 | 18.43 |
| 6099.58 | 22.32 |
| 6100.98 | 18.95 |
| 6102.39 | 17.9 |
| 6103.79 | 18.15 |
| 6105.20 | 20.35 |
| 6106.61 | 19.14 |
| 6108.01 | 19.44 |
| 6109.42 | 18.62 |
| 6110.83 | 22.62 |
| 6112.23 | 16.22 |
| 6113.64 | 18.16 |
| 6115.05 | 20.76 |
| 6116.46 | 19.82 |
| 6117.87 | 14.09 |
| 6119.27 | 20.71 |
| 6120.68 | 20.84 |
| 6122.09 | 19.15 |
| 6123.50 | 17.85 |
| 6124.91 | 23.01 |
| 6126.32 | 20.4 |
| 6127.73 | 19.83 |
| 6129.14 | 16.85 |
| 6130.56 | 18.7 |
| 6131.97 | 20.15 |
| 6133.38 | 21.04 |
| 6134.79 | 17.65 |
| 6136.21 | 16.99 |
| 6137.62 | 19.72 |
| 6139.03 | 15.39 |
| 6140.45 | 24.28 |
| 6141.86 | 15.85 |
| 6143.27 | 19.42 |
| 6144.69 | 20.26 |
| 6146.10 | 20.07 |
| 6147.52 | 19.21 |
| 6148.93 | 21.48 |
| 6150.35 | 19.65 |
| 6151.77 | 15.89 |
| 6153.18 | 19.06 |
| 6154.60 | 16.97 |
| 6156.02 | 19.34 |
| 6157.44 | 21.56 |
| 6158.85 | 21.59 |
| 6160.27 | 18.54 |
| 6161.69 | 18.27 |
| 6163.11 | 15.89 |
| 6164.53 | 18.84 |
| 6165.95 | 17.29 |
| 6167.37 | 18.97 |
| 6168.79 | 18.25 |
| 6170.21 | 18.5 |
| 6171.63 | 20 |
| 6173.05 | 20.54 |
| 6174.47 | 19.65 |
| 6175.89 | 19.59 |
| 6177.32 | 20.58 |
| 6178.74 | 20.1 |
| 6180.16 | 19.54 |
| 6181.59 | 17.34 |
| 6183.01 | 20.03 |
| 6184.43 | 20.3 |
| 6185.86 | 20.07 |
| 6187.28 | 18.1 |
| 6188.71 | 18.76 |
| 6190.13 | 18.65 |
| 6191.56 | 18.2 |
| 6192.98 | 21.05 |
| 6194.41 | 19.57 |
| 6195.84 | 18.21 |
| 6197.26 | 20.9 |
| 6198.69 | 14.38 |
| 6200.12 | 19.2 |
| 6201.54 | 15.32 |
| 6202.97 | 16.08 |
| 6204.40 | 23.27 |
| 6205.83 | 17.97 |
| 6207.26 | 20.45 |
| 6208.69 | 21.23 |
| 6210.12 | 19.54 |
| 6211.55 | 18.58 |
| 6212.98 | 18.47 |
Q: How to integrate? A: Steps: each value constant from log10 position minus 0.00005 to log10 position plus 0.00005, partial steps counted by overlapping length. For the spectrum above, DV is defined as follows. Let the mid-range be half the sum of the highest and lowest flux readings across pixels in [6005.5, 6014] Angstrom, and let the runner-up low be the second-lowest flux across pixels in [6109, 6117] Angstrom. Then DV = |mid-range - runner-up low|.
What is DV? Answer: 3.7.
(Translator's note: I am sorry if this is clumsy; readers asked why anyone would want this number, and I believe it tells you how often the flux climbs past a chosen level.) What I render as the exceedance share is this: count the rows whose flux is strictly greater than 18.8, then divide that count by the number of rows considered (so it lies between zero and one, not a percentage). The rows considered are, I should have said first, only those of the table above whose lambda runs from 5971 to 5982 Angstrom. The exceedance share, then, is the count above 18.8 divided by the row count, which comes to 0.50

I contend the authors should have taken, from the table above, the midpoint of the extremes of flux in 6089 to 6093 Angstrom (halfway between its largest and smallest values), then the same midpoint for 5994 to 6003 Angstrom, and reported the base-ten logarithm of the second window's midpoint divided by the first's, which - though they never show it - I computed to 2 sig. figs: -0.016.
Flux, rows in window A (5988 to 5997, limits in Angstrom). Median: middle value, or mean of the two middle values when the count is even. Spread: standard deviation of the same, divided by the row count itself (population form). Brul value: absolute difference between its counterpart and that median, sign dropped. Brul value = 18.9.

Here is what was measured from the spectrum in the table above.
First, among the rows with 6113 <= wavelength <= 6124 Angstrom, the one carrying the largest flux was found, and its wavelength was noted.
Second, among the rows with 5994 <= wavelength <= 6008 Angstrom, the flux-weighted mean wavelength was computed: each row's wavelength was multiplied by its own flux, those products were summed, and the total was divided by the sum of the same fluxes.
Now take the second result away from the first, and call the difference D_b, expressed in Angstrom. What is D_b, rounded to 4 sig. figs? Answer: 119.2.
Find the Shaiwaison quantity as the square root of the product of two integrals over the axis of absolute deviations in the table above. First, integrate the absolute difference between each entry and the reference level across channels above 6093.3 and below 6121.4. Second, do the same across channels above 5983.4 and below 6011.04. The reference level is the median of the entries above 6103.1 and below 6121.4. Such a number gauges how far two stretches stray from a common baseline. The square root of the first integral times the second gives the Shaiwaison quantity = 46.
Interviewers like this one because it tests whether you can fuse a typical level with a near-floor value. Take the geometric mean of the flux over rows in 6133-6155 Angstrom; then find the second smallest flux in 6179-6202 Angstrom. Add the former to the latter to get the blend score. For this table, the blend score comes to 34.1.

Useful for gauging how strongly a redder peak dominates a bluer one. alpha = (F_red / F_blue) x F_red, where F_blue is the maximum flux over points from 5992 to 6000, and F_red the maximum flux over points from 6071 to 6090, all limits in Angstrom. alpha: 28.4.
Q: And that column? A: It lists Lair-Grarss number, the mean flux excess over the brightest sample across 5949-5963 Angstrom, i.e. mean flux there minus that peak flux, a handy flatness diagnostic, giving -4.4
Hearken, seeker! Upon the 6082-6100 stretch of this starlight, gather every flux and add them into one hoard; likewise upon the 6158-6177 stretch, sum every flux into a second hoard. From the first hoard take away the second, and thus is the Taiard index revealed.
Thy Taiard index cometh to 14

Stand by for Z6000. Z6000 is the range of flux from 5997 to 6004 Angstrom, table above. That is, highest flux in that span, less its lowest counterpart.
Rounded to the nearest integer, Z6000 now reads 10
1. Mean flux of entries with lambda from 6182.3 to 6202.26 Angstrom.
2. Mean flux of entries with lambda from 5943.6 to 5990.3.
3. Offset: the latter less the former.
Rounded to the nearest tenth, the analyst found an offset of 1.6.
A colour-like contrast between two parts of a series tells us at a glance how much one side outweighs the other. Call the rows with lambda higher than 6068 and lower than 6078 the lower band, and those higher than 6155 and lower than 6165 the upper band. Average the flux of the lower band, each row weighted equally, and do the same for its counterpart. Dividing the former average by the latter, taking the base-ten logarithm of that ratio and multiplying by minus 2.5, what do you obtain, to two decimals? -0.05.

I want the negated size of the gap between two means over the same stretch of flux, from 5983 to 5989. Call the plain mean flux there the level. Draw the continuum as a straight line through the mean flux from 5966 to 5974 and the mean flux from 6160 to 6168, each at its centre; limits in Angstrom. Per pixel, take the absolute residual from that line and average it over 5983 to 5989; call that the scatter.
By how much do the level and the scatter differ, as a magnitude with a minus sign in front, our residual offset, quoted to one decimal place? -16.9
